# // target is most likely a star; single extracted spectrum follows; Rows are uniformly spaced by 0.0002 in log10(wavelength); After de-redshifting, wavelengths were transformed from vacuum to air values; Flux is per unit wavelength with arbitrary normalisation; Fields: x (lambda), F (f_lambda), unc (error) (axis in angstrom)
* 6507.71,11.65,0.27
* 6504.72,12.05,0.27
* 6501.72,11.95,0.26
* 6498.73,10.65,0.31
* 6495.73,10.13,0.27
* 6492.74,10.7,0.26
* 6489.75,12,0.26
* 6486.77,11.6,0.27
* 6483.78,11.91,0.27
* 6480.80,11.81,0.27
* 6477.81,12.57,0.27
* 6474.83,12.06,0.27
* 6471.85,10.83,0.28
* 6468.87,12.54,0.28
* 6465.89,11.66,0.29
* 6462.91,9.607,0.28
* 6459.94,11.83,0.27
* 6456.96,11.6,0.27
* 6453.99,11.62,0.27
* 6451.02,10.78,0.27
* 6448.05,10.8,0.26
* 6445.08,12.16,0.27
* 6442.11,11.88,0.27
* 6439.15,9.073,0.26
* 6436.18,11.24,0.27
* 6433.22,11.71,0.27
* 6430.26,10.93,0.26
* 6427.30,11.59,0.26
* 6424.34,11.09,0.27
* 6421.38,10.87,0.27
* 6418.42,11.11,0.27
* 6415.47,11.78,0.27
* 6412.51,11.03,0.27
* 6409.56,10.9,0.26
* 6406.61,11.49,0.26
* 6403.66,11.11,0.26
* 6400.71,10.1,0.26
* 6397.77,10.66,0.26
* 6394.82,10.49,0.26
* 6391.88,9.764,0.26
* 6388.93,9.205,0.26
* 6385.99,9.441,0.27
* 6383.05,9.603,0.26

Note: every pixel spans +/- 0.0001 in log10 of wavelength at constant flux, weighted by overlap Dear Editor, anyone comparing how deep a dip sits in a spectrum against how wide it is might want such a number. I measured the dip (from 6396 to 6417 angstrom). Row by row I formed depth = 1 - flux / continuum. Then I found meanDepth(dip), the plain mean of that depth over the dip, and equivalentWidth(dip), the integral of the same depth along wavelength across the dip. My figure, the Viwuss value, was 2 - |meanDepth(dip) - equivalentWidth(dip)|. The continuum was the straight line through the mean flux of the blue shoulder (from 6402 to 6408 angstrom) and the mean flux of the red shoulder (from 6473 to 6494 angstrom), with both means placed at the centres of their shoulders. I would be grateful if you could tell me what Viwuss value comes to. 1.5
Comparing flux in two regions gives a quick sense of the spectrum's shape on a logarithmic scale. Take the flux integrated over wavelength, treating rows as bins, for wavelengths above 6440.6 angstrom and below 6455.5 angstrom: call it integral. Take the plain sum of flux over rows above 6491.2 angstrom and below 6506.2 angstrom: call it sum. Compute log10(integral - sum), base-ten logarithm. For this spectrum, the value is 2.06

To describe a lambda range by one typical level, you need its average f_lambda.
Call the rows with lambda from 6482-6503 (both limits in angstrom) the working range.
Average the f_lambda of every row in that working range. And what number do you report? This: 11.3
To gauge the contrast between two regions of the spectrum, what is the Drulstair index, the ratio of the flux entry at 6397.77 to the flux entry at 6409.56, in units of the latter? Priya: 0.98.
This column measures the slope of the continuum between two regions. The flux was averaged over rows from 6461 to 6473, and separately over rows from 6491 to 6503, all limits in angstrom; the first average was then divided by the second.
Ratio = 1.03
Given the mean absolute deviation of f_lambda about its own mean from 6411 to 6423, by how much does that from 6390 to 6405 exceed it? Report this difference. 0.10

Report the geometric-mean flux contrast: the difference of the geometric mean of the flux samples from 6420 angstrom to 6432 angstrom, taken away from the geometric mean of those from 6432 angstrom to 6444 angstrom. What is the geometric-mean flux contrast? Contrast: -0.20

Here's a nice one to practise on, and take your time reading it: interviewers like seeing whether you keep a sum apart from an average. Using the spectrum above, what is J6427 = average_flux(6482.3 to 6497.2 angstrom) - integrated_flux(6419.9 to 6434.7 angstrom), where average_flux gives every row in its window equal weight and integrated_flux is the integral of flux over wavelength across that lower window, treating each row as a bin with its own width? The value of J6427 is -155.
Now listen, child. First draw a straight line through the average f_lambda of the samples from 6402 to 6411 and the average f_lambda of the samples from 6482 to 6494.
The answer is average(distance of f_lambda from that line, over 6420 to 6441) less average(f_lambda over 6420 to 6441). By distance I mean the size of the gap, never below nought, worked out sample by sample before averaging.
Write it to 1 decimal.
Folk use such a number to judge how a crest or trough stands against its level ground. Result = -10.4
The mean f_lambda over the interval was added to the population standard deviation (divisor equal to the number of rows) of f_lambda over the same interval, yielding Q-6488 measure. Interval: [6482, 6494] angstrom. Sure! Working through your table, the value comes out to 12.1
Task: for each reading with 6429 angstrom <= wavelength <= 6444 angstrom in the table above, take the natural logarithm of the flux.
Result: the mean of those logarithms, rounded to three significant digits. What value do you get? 2.39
